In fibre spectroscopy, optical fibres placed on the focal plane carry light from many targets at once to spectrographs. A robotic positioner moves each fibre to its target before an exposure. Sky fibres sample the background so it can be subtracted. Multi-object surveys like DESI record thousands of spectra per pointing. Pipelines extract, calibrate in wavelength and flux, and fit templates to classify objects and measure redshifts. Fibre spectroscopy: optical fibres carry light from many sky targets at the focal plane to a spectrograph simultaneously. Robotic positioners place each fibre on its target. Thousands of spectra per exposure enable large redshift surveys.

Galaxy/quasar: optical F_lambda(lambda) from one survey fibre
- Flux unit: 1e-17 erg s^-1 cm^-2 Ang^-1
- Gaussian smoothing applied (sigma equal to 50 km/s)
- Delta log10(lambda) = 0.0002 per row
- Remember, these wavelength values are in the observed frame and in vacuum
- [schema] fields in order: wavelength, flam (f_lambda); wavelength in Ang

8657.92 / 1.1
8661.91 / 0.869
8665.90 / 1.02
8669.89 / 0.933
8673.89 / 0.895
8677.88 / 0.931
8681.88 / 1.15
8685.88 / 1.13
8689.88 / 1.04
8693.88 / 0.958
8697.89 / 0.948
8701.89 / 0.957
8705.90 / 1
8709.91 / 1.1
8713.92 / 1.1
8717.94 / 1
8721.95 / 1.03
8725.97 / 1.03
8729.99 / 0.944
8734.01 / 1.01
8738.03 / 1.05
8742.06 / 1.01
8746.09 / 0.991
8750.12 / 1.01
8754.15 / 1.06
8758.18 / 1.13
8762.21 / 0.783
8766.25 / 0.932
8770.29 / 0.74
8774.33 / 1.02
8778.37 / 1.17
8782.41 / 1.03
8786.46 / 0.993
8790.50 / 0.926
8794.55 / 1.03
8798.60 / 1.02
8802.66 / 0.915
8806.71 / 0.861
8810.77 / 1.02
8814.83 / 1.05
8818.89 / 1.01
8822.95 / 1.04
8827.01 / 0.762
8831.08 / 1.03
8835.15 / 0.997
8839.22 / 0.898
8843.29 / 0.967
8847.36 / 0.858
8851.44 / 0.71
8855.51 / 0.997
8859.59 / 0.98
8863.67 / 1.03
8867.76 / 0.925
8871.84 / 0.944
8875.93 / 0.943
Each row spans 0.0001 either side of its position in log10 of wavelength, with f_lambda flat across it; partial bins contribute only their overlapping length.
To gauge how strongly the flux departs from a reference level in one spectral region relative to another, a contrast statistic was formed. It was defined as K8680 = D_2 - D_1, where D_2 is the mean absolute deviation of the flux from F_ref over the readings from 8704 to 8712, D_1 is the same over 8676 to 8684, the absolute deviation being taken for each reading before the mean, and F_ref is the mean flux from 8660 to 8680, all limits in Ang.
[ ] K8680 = 0.01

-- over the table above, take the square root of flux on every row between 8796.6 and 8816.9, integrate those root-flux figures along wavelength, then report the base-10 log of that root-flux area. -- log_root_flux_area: 1.30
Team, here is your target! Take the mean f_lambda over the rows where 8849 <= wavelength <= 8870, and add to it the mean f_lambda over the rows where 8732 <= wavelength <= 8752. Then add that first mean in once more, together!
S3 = 2.87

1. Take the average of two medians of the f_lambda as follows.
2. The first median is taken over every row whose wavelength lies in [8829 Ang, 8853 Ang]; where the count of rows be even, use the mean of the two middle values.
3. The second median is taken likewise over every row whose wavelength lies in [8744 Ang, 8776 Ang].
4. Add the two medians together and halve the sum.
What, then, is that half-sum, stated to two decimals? 0.97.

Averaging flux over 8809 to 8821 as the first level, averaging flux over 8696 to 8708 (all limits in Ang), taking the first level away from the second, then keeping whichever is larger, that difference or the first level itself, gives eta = 1.03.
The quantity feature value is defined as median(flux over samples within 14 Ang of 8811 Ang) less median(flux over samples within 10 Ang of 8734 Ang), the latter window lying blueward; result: 0.010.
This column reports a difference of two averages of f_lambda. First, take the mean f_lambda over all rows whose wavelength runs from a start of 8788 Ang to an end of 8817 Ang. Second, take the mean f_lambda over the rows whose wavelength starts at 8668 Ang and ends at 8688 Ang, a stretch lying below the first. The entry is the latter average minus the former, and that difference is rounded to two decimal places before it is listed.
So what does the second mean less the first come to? 0.03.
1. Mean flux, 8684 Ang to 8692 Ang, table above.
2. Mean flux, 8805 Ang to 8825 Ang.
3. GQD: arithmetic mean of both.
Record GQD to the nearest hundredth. 1.04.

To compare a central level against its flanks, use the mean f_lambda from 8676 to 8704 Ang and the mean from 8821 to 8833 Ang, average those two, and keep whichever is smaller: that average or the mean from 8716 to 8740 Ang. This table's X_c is 0.98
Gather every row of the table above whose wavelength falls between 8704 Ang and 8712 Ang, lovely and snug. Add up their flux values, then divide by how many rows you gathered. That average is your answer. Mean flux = 1.05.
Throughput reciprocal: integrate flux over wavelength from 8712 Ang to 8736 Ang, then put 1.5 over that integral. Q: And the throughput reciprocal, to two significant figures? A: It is 0.061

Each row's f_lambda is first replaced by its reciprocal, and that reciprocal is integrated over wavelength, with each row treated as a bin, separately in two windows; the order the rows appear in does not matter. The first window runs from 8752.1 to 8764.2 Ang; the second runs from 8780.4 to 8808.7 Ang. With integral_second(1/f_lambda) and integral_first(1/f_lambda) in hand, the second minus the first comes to 17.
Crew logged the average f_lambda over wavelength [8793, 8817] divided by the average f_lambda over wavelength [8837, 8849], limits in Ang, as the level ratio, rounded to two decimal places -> 1.08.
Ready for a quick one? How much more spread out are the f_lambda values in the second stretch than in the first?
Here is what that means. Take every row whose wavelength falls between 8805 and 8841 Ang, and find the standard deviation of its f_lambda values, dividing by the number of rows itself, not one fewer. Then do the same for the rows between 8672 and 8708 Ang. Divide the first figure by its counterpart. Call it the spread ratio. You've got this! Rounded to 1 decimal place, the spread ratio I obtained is 1.1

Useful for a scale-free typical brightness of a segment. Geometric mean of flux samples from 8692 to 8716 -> 1.01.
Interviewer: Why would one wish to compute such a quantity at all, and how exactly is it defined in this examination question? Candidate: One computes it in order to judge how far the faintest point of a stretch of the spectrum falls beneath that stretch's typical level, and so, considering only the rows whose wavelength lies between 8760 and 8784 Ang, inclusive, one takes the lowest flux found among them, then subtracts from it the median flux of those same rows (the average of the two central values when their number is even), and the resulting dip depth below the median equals -0.24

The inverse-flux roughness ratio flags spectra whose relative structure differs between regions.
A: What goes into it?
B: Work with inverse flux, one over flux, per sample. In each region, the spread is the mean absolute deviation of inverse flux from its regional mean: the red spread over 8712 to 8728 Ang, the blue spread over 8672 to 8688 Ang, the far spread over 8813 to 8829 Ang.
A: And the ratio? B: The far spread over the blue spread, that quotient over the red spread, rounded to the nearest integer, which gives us 44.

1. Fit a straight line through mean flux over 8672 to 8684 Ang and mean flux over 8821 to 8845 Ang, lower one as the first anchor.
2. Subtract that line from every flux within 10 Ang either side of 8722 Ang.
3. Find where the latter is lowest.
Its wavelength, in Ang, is 8729.99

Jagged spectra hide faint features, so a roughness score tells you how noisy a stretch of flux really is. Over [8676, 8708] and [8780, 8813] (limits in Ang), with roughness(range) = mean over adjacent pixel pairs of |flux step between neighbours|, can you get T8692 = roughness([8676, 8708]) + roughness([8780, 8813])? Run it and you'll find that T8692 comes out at 0.14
